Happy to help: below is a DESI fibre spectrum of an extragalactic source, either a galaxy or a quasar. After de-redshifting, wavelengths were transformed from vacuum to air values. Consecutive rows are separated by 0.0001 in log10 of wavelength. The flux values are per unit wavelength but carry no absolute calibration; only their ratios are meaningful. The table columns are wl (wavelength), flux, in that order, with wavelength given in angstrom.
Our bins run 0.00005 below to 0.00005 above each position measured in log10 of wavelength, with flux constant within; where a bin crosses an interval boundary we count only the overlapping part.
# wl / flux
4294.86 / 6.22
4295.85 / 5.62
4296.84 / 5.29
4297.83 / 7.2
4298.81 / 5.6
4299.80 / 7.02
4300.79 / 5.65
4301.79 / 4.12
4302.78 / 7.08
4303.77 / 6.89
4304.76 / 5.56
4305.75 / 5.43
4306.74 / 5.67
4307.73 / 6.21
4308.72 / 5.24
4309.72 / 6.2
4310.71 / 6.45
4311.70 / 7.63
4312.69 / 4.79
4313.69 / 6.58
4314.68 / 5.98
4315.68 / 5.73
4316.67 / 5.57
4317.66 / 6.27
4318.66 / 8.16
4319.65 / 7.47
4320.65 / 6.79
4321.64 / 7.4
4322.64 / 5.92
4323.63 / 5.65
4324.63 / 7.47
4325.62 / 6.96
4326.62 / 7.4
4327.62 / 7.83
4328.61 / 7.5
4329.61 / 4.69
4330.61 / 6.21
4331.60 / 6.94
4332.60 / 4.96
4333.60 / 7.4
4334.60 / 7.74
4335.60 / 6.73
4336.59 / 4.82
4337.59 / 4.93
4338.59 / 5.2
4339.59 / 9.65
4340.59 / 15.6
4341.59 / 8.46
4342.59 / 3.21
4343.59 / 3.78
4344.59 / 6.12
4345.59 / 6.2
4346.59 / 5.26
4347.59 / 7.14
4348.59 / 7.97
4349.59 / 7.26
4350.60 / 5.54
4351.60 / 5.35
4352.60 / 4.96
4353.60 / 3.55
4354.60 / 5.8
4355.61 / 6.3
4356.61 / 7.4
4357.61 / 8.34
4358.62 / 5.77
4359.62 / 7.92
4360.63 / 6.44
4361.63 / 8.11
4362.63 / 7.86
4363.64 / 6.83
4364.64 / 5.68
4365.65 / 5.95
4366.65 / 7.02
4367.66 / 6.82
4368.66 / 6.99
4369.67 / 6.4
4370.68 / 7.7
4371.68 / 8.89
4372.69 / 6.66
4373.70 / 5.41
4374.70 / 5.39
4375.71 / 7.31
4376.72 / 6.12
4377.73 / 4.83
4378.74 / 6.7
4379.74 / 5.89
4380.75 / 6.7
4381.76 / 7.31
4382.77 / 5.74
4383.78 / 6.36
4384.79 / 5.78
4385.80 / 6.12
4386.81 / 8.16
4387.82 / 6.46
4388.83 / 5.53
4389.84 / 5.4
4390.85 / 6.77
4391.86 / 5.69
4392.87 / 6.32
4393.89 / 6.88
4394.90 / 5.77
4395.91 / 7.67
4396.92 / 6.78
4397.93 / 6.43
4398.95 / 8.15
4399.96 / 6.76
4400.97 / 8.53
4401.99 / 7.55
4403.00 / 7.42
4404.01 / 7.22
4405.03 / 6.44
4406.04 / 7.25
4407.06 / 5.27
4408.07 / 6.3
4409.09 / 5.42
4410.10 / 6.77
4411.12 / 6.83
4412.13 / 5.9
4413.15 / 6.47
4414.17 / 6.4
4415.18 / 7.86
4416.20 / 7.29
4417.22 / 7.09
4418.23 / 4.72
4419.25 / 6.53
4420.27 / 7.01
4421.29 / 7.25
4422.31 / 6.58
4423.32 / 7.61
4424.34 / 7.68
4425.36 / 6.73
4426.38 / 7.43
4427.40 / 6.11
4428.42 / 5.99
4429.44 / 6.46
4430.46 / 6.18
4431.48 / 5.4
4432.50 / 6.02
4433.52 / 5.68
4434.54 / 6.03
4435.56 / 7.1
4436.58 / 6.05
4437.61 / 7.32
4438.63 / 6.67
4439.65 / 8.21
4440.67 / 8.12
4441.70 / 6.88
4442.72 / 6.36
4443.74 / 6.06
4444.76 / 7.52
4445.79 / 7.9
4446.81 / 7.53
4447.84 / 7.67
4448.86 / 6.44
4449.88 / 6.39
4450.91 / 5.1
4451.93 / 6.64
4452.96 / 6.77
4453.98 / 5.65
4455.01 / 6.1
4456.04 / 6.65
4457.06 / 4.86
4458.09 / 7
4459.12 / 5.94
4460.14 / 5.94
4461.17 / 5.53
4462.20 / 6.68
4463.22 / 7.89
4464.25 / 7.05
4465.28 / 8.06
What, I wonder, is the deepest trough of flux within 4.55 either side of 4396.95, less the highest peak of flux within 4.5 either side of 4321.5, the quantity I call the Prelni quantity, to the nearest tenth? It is -2.4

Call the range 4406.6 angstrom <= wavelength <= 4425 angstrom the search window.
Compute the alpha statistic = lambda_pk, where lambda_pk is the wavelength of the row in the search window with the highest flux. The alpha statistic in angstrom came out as 4415.18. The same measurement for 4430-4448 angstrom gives 4439.65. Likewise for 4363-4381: 4371.68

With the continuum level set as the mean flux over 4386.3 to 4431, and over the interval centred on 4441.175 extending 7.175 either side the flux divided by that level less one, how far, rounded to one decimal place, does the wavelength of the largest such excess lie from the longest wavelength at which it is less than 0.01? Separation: 4.1 angstrom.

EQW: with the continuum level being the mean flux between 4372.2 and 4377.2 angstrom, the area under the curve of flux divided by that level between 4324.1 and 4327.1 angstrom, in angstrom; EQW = 3.5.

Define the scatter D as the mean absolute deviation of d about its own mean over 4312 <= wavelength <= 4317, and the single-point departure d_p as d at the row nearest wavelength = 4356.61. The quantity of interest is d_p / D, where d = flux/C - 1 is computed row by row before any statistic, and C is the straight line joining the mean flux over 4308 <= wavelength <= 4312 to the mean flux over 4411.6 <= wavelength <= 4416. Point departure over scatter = 2.0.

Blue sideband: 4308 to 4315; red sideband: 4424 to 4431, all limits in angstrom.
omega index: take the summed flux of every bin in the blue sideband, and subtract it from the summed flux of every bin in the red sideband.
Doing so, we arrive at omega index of 4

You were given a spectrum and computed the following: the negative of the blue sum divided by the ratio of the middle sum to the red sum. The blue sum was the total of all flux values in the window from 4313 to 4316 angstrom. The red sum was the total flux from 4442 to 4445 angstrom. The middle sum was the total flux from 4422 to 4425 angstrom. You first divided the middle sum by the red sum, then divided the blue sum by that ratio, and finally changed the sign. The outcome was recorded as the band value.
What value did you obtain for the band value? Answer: -17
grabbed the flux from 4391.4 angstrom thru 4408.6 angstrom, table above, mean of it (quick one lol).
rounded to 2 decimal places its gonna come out 6.85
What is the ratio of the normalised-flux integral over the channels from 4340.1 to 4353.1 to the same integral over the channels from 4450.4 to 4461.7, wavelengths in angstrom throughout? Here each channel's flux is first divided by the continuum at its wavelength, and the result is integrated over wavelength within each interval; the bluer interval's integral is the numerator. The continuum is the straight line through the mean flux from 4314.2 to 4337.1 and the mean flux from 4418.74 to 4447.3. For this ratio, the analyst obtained 1.32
